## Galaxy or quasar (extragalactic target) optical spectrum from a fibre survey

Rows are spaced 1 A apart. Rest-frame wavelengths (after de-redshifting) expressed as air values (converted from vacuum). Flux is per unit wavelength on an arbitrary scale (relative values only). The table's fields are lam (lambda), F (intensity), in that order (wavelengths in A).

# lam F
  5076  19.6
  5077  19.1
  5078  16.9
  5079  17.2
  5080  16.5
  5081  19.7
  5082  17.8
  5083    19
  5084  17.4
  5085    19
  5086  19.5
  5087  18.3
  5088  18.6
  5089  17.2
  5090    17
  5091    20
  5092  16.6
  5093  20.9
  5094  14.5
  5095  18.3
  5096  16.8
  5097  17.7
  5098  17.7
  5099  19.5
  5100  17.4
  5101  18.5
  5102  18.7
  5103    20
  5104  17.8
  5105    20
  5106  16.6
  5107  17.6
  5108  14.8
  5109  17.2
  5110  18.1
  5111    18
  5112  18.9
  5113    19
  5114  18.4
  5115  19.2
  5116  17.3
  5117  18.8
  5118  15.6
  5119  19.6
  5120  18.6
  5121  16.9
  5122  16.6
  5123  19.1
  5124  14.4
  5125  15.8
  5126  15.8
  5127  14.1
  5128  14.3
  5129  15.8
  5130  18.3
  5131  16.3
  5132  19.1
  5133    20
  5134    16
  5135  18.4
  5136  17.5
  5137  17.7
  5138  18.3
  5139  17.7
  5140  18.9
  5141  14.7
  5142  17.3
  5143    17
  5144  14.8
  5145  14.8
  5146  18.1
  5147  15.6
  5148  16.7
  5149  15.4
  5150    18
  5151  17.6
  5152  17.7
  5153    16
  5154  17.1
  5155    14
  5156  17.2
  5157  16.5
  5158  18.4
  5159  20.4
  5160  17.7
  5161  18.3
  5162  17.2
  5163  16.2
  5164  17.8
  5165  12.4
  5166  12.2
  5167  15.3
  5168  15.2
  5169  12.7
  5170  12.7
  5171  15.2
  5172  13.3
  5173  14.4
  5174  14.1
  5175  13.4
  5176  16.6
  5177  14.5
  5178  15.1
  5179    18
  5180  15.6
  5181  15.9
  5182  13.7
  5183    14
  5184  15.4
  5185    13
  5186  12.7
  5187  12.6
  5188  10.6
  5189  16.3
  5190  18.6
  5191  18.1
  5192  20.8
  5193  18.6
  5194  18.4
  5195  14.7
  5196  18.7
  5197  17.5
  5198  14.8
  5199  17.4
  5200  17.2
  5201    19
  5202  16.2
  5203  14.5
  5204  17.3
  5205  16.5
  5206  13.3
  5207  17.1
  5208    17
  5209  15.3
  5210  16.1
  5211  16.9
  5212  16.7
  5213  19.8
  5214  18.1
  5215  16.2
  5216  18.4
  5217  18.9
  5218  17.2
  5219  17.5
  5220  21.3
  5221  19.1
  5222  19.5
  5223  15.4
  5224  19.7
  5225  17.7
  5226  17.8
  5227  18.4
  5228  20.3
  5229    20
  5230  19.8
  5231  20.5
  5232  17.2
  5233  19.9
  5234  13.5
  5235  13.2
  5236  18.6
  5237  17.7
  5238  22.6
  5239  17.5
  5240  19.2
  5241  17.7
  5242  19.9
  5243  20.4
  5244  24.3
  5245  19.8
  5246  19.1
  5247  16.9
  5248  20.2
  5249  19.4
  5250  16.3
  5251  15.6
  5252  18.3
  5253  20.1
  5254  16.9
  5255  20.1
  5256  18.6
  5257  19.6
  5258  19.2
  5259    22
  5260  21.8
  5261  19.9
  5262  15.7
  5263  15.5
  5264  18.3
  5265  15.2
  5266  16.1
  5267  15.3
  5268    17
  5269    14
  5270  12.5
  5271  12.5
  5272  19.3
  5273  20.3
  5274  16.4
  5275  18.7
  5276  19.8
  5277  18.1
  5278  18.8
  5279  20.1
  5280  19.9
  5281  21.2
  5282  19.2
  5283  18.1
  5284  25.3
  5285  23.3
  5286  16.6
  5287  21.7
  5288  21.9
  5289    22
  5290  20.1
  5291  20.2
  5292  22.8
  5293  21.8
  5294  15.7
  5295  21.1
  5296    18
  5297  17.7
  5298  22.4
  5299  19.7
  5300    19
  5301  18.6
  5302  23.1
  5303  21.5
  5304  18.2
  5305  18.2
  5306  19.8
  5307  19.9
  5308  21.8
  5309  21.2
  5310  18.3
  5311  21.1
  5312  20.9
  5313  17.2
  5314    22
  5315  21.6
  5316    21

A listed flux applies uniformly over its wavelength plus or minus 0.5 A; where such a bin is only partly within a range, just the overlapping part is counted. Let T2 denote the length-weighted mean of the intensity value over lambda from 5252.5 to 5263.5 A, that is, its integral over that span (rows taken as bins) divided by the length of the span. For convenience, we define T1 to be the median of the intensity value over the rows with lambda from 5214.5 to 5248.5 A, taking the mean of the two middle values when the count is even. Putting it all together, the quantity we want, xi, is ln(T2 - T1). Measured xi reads -3.3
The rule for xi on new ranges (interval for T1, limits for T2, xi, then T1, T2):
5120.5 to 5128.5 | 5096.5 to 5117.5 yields 0.9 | 16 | 18.2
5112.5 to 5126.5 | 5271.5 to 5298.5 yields 0.8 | 18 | 20.0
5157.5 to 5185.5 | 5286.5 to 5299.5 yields 1.6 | 15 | 20.4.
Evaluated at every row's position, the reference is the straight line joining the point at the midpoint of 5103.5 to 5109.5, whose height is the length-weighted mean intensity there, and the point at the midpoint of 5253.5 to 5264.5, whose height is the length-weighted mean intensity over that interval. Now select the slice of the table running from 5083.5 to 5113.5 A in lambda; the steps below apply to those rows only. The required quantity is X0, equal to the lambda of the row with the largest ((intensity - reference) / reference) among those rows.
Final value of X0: 5093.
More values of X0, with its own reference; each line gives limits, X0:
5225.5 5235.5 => 5231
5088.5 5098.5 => 5093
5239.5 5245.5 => 5244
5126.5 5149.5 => 5133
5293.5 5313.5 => 5302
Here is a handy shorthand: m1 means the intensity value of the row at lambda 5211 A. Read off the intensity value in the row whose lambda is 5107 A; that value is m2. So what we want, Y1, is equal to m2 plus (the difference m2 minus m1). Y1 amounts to 18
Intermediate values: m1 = 16.9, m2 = 17.6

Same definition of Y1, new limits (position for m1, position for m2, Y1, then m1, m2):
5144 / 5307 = 25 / 14.8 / 19.9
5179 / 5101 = 19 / 18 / 18.5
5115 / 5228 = 21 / 19.2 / 20.3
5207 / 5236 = 20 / 17.1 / 18.6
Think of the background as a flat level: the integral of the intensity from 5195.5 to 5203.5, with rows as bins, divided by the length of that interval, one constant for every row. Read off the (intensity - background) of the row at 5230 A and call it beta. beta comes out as 2.9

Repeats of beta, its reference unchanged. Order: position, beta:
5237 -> 0.8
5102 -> 1.8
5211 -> 0.0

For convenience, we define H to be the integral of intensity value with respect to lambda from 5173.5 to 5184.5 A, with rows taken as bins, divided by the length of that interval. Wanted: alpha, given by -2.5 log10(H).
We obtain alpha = -2.95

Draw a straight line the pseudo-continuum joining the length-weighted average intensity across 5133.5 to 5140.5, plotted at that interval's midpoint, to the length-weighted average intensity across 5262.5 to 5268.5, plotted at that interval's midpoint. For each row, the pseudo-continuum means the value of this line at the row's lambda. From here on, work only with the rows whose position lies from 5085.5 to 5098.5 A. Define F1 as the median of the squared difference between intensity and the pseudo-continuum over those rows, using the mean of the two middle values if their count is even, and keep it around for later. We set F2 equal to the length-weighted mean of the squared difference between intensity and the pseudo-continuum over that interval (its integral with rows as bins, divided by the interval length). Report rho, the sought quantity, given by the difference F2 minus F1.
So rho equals 1.27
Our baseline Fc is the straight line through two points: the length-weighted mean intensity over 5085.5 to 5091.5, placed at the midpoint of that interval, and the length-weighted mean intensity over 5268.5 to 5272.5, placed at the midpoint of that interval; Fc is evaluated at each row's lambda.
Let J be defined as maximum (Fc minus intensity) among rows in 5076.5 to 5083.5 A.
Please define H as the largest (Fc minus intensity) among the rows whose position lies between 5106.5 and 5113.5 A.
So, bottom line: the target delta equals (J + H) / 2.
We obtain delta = 2.7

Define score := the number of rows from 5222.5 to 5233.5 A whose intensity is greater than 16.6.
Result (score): 10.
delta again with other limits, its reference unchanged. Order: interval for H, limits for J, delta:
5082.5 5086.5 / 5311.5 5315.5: -1.2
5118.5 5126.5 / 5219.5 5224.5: 1.7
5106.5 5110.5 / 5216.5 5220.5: 0.9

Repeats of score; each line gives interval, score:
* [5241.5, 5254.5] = 11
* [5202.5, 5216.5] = 8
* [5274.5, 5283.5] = 9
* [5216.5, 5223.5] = 6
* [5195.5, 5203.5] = 5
